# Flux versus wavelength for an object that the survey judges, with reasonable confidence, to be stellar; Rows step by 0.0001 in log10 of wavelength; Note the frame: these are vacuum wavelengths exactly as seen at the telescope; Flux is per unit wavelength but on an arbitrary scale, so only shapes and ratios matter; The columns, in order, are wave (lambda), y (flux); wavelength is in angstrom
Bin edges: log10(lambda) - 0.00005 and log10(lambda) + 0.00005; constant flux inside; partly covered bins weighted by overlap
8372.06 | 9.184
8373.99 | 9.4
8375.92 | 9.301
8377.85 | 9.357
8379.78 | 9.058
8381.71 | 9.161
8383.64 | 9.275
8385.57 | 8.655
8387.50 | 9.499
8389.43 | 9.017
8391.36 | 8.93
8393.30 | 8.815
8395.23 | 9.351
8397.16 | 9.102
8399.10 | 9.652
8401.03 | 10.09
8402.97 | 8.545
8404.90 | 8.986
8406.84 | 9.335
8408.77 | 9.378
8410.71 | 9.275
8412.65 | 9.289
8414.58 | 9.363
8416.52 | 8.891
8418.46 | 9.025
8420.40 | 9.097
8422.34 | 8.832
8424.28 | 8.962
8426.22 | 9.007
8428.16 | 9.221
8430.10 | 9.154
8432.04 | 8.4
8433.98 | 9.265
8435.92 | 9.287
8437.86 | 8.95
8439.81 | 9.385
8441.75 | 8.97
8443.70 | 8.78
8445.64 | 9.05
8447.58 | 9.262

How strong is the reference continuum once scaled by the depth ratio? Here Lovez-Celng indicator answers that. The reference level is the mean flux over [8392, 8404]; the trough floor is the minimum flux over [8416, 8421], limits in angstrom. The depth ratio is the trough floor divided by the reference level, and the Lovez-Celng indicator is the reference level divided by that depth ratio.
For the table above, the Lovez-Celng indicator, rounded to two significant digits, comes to 9.6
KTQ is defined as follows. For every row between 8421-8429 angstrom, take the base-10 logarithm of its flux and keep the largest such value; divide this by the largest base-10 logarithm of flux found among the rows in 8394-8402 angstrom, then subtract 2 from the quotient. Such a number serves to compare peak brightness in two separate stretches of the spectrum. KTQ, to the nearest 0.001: -1.039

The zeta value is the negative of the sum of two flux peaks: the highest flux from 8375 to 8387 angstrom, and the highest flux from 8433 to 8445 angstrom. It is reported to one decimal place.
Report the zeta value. -18.7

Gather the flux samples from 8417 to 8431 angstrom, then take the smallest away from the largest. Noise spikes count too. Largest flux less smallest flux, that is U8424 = 0.39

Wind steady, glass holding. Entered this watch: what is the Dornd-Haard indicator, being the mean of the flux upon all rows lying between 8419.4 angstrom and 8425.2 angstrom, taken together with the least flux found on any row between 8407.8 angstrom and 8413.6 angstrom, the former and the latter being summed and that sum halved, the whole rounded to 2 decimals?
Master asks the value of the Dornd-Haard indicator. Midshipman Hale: 9.12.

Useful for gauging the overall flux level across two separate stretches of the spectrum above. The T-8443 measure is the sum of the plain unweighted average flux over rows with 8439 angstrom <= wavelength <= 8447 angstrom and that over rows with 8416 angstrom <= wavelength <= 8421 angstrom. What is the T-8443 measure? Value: 18.1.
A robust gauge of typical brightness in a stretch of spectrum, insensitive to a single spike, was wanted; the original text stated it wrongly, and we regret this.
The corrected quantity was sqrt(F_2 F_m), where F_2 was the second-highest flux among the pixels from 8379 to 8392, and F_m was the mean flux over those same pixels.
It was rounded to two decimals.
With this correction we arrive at 9.18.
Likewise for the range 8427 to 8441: 9.19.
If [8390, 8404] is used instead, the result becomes 9.43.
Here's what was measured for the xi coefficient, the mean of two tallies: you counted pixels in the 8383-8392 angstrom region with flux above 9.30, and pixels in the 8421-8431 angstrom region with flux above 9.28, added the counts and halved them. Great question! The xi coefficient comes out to 0.50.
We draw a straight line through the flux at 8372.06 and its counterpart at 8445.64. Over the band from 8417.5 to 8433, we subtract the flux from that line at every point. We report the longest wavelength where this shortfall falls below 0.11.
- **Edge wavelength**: 8430.10 angstrom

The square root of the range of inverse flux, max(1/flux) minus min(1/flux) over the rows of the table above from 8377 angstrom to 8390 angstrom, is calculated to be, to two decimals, 0.10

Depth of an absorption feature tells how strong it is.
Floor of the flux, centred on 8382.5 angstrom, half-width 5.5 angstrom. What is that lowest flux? 8.655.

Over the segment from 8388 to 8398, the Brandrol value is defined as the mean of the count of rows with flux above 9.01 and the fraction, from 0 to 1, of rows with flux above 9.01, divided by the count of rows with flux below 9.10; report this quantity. 0.60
